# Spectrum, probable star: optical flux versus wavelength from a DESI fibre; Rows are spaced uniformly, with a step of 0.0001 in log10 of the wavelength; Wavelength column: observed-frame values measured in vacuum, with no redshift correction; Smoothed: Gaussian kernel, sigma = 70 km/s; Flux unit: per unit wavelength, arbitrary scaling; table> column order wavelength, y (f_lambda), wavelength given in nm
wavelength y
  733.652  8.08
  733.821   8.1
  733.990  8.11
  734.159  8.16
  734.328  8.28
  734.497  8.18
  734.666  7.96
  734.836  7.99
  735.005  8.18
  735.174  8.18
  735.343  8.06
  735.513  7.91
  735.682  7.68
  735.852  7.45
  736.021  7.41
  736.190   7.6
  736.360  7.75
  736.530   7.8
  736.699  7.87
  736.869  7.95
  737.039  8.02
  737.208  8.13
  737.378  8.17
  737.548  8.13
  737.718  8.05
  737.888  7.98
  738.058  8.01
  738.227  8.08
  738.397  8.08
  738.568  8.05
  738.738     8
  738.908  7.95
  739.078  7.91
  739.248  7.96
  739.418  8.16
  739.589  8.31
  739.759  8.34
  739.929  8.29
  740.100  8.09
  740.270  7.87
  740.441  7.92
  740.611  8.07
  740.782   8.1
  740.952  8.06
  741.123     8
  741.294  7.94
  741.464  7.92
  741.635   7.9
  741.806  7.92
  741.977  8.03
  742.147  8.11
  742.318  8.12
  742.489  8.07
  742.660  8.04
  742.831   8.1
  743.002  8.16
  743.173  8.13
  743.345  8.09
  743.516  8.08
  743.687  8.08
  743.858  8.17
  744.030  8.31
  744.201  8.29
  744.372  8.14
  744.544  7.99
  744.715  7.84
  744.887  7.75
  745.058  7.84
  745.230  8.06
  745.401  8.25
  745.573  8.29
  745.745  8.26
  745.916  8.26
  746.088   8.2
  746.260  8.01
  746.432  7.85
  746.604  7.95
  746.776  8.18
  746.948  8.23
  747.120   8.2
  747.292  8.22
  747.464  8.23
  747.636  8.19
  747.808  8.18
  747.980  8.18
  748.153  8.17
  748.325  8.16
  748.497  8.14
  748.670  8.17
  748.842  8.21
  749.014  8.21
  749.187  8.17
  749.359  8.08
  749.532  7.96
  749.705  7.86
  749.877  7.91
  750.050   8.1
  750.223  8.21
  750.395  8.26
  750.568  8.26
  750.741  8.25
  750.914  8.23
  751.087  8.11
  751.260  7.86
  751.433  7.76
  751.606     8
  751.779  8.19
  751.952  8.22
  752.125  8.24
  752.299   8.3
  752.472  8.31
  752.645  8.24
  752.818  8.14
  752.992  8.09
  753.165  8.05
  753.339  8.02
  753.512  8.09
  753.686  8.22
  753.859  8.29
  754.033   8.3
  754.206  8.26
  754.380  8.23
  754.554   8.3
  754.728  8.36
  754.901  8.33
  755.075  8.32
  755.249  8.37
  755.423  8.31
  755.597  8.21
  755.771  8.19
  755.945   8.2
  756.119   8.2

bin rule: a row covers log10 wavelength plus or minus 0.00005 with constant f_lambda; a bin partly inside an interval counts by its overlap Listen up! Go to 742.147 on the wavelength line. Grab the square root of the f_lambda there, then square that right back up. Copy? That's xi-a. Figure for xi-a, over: 8.11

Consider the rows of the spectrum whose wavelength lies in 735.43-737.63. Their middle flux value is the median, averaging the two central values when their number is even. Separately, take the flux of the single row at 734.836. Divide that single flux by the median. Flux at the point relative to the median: 1.02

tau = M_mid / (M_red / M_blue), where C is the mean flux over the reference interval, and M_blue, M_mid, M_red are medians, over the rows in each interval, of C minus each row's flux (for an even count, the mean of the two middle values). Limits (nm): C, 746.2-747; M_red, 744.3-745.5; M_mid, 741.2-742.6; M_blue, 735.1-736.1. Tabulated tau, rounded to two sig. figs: 0.27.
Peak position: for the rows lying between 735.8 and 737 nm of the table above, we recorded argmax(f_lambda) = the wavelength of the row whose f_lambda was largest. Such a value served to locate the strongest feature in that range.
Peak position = 736.869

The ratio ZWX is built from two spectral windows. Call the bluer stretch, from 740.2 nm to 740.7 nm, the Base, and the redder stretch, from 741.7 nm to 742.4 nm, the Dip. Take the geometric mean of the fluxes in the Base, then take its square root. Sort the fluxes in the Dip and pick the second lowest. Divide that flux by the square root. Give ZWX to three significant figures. 2.85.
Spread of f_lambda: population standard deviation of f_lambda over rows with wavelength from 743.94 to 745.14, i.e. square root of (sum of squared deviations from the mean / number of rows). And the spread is 0.21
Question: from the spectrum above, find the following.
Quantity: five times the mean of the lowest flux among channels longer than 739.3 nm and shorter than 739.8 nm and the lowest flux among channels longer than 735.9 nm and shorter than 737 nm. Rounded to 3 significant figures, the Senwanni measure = 38.9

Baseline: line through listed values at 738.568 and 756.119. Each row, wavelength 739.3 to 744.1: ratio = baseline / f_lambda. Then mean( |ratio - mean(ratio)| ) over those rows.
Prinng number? 0.0114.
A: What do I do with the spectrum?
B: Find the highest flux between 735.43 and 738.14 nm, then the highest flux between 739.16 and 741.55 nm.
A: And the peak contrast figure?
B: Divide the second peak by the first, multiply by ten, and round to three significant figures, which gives 10.2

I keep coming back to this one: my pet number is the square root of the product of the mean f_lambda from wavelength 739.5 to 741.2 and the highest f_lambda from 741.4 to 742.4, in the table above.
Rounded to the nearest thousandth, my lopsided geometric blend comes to 8.112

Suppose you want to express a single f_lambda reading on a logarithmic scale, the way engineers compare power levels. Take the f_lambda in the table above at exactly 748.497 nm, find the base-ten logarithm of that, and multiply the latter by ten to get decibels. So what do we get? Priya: 9.11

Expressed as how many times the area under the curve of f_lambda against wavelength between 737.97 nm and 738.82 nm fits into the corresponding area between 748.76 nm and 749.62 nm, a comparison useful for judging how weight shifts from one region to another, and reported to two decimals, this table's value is 1.02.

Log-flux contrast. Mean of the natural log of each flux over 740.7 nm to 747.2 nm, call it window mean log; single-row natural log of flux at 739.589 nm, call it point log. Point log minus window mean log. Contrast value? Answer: 0.029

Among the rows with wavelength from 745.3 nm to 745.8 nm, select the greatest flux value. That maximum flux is 8.29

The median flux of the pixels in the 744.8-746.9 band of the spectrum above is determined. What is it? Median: 8.12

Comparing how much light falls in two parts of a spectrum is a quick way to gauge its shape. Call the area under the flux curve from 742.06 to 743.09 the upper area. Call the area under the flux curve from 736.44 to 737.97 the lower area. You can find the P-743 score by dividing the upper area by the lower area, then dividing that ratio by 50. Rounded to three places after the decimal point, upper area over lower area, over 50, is 0.014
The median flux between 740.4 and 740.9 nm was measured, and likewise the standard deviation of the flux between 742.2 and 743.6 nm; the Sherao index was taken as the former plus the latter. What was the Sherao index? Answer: 8.11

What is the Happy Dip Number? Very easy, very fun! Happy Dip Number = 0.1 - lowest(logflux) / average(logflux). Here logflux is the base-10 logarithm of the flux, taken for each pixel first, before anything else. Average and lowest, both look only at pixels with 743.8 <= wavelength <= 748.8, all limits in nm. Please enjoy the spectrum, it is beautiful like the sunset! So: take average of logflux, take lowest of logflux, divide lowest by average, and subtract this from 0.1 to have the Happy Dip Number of -0.8774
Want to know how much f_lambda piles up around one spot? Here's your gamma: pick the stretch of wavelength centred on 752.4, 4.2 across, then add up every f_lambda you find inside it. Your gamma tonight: 195.9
